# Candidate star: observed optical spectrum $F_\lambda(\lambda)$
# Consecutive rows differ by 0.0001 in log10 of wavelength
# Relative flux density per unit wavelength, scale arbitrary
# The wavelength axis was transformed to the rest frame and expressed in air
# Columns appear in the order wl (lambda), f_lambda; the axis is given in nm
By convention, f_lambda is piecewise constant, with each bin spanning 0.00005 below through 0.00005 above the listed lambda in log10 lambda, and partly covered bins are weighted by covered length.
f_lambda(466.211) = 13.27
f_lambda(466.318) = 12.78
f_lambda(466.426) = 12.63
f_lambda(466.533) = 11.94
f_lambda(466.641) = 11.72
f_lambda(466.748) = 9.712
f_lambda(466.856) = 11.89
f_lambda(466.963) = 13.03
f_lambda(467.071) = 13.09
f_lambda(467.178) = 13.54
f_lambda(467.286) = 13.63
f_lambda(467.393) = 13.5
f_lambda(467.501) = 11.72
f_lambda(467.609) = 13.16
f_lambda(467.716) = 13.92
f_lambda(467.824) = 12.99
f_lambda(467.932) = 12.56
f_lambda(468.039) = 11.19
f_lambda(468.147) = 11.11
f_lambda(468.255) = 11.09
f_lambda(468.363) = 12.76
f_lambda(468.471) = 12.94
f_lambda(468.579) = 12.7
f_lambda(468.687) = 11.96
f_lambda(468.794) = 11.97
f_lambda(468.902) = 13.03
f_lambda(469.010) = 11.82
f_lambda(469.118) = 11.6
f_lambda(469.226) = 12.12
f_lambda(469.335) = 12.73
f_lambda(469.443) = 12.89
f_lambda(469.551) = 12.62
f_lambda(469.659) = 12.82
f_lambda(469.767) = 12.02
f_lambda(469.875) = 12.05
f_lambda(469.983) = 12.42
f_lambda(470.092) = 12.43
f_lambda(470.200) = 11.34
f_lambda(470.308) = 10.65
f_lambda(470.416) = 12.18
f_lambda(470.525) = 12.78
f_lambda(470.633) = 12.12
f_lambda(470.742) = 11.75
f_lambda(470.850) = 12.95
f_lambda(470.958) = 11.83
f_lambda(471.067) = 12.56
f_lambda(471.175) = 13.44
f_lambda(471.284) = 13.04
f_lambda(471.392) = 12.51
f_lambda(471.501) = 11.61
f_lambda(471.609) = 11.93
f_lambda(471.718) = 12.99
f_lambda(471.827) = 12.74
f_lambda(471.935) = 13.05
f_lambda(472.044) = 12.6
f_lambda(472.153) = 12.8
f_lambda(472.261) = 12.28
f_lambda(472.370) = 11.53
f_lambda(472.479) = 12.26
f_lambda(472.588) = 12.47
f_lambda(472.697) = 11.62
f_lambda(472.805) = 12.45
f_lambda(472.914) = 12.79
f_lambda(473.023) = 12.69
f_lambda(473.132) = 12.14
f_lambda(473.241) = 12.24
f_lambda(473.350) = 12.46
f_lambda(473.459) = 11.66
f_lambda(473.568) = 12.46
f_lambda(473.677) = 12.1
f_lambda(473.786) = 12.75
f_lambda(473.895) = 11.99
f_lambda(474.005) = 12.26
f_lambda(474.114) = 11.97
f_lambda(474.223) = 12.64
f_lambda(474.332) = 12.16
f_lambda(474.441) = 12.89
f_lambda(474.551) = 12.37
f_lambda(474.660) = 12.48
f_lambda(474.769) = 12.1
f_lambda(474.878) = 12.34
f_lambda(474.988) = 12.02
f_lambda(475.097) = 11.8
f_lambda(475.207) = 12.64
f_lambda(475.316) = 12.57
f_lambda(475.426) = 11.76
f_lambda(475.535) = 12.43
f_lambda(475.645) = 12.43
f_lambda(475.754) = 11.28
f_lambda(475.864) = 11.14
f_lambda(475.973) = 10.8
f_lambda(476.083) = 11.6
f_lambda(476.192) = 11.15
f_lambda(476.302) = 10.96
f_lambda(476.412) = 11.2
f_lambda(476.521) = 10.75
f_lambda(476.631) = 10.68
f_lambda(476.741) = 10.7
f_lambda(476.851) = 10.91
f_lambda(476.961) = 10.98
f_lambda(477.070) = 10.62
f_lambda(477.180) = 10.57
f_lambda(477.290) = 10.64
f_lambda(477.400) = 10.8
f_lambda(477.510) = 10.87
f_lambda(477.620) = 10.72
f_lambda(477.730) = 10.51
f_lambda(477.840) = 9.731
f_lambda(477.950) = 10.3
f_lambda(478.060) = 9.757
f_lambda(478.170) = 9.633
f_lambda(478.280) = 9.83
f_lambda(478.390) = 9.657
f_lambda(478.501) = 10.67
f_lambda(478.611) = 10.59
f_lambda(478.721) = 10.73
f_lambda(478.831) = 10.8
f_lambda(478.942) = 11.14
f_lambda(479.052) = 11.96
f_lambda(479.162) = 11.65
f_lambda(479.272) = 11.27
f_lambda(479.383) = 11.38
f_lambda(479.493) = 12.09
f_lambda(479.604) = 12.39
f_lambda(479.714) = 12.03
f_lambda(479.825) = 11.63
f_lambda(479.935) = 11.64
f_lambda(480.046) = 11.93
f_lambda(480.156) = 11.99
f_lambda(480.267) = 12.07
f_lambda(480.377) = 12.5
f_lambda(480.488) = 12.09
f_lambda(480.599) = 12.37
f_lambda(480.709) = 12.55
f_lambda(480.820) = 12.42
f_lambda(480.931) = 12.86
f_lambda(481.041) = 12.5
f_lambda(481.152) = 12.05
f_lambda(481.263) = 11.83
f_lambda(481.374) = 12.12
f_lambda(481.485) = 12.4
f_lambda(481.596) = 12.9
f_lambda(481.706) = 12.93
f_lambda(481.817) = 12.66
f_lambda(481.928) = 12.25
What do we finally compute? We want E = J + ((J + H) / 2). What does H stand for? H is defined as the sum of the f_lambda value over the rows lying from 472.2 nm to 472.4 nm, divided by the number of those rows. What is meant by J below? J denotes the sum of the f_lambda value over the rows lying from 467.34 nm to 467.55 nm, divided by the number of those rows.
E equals 24.9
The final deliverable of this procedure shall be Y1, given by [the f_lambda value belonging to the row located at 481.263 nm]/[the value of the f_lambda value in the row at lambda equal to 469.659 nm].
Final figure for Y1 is 0.92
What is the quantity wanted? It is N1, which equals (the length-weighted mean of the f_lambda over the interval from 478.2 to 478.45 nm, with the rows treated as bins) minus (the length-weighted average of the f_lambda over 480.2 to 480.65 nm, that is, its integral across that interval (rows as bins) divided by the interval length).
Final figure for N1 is -2.5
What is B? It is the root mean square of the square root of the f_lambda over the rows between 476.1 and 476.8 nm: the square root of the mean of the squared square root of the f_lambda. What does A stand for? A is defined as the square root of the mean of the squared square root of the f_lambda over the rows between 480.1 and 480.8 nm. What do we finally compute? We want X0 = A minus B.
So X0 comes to 0.20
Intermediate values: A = 3.50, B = 3.30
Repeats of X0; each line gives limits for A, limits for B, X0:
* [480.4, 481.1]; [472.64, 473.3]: 0.02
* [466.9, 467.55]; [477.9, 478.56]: 0.46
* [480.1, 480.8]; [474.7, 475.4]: 0.00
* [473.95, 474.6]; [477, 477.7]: 0.25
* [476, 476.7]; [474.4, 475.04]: -0.19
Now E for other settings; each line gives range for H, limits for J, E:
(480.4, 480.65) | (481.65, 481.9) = 25.3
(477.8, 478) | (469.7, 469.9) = 23.1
